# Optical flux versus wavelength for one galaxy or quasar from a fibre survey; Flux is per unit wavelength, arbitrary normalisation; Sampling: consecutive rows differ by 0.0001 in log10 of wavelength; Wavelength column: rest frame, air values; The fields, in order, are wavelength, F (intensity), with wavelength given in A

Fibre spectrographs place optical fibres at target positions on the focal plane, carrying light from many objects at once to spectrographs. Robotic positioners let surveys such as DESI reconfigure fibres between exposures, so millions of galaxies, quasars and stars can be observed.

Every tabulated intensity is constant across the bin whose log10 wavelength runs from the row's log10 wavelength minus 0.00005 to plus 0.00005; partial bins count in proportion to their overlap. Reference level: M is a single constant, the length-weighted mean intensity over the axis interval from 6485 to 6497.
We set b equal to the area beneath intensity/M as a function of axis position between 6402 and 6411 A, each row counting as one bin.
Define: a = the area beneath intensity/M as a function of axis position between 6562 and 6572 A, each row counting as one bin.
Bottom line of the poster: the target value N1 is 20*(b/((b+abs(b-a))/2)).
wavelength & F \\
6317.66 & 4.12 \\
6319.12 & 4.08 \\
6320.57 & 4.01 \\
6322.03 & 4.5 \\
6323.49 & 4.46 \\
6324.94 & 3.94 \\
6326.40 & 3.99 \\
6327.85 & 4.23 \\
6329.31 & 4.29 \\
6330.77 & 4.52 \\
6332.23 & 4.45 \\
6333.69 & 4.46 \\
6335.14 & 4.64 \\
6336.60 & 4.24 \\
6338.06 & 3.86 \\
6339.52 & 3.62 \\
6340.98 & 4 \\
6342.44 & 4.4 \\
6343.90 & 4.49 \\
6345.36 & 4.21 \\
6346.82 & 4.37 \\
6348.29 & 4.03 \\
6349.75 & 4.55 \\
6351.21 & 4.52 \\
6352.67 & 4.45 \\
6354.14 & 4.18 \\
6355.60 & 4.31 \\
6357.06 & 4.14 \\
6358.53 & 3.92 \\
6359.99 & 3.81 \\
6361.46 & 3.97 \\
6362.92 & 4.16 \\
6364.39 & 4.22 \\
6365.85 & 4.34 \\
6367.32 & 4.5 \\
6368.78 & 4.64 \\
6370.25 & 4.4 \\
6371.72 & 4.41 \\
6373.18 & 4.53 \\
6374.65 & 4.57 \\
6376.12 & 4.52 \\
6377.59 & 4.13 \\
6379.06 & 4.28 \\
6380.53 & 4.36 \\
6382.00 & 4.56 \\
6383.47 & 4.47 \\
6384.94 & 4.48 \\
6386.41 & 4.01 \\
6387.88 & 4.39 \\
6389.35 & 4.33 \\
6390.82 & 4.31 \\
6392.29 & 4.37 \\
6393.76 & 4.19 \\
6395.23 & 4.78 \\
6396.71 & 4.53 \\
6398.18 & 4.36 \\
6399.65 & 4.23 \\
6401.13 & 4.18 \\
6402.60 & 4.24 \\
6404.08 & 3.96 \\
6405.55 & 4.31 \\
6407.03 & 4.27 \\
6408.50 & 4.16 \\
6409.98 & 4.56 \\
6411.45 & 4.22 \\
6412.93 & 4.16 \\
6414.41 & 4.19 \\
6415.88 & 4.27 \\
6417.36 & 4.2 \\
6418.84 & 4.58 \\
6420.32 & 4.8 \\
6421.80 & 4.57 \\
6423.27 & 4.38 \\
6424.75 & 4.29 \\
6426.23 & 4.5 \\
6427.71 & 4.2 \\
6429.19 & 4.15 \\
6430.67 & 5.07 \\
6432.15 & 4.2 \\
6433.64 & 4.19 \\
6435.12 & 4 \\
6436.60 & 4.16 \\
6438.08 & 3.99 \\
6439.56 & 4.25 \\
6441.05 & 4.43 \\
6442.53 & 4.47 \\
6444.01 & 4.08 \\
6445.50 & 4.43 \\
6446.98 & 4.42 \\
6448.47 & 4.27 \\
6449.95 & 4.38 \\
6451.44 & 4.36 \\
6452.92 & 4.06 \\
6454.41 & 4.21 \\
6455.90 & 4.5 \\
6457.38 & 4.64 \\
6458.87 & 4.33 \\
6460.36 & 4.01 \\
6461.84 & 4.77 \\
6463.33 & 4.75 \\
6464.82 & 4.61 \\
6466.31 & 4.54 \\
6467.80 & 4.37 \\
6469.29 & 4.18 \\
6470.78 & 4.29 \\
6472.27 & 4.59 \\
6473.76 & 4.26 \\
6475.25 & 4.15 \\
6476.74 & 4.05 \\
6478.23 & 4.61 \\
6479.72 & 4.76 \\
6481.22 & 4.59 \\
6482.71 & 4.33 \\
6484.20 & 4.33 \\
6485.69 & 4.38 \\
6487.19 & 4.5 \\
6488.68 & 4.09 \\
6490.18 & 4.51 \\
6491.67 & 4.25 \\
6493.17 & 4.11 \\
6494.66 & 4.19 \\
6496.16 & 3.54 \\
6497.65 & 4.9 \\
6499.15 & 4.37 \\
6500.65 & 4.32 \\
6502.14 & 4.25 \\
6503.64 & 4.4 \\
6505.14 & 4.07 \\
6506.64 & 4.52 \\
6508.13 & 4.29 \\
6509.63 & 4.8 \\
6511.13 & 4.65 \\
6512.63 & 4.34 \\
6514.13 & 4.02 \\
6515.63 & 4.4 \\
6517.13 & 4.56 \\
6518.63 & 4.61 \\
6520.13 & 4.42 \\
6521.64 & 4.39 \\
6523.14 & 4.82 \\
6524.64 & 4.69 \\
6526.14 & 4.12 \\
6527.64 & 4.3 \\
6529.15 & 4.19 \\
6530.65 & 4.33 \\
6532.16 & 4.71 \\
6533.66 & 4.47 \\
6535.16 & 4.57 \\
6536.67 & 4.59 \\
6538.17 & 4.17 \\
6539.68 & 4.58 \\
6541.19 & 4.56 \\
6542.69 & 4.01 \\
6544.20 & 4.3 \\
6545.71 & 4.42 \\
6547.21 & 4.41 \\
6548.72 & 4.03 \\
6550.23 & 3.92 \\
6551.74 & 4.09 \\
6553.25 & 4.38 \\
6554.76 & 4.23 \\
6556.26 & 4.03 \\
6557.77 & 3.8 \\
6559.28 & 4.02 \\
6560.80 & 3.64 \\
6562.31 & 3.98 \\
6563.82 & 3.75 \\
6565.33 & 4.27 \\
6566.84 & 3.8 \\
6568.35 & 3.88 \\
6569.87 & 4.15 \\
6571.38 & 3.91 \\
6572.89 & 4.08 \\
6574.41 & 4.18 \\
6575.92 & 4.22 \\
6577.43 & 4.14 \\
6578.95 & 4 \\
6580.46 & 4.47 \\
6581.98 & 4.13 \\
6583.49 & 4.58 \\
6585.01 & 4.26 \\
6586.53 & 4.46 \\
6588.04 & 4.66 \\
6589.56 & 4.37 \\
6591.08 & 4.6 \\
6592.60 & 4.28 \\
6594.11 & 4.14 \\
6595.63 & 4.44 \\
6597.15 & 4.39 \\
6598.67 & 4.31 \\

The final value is 39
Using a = 9.4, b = 9.1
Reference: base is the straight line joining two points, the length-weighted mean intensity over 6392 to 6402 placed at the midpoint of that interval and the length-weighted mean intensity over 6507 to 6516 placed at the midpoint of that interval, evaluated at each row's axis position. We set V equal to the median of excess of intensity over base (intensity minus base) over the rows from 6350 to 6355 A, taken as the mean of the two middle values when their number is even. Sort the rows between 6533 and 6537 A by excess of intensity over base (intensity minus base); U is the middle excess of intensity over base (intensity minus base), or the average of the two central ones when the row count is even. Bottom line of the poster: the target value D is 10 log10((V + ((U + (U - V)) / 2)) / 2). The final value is -10.4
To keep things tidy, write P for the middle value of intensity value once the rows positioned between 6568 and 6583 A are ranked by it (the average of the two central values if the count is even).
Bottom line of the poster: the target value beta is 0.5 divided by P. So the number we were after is 0.121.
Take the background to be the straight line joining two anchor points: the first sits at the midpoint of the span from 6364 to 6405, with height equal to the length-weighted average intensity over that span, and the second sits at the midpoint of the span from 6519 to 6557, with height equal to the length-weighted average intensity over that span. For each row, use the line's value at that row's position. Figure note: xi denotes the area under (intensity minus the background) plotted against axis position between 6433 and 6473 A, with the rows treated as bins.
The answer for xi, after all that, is -0.7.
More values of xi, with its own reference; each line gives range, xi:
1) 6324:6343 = -3.2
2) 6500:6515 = 0.2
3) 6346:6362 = -2.6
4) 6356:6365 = -2.9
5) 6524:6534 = 0.4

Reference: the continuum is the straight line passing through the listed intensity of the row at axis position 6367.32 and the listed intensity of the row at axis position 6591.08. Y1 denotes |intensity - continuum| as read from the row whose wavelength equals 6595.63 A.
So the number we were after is 0.16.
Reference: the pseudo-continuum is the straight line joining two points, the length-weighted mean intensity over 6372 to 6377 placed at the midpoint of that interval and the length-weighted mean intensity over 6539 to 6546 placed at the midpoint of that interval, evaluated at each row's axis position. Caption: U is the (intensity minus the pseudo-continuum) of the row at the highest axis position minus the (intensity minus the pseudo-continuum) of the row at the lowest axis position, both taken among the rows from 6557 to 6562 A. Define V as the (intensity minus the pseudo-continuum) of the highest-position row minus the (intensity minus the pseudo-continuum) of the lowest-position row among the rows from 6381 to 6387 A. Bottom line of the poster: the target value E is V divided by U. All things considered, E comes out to 3.5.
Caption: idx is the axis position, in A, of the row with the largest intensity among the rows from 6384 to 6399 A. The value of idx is 6395.23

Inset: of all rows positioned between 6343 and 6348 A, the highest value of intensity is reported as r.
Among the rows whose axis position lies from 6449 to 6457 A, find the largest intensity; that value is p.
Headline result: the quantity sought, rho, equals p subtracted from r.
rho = 0.0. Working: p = 4.5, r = 4.49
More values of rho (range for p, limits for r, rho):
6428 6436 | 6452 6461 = -0.4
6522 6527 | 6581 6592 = -0.2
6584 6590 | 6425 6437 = 0.4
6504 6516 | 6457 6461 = -0.2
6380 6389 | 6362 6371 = 0.1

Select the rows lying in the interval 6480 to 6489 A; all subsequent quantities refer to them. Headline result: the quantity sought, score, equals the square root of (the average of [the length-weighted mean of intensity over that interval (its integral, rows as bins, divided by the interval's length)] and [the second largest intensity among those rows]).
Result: 2.11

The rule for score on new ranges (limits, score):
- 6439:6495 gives 2.14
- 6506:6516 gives 2.13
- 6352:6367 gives 2.06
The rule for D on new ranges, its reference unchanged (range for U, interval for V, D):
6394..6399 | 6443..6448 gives -10.8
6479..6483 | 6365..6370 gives -9.1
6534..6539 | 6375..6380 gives -13.4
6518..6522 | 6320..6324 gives -16.1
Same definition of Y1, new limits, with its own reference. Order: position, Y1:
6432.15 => 0.33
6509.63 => 0.24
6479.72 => 0.21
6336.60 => 0.25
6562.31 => 0.61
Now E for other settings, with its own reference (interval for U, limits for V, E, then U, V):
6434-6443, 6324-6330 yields 0.7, 0.5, 0.35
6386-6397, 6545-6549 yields -0.7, 0.5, -0.39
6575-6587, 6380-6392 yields -0.2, 0.2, -0.04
